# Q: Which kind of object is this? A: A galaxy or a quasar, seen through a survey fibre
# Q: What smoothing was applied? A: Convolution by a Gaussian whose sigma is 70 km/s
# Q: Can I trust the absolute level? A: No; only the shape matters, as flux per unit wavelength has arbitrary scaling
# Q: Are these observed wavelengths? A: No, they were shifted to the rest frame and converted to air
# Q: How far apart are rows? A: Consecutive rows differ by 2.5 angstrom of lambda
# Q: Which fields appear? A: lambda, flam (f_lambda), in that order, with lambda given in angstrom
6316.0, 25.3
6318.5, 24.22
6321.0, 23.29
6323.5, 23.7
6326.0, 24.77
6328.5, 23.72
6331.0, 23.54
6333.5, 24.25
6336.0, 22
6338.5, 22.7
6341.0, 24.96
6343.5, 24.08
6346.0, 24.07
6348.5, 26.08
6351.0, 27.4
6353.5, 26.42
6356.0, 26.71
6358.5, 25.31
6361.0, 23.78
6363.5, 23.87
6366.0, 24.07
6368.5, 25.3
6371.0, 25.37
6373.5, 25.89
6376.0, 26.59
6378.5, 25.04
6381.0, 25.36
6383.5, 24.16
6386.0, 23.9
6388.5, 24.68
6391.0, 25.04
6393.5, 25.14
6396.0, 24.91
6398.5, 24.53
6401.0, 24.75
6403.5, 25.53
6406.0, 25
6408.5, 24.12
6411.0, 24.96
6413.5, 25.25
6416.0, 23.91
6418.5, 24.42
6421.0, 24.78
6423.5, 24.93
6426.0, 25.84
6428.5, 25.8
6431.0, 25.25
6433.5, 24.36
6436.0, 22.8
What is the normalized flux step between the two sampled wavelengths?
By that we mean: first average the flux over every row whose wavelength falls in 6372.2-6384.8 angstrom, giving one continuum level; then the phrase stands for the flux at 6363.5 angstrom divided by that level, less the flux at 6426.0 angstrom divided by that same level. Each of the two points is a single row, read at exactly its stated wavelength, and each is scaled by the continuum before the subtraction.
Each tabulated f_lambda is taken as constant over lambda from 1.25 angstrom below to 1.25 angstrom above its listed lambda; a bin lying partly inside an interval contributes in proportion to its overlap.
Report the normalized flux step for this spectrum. -0.08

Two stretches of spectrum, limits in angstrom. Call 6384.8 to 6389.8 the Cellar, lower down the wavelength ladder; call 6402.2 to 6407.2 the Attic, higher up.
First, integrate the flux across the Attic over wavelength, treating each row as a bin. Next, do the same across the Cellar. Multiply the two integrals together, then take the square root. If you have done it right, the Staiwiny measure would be 124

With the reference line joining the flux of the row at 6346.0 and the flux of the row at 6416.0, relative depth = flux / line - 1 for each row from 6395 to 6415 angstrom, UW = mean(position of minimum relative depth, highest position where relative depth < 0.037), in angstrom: 6408.5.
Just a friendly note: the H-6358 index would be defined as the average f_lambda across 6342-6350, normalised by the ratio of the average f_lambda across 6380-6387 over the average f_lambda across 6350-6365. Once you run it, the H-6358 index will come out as 25.9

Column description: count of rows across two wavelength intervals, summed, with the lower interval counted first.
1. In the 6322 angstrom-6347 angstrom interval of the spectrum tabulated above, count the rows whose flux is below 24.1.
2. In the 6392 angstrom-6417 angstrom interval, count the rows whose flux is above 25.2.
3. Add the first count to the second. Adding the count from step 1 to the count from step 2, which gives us 9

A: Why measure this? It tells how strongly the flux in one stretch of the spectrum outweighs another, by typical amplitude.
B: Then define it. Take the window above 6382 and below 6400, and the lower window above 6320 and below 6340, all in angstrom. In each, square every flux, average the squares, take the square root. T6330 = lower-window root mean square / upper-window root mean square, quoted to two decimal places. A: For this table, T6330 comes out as 0.95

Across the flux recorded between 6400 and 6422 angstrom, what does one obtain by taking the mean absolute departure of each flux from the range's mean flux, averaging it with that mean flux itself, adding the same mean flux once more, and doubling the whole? 74.6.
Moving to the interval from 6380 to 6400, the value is 74.5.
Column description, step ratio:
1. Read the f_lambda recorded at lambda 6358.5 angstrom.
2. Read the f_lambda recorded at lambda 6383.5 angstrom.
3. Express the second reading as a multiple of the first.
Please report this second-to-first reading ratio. 0.955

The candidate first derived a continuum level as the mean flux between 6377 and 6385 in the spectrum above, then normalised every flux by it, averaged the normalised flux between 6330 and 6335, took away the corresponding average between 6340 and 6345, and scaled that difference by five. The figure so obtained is -0.13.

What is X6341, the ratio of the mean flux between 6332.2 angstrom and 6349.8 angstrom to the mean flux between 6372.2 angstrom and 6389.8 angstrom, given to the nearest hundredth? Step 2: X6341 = 0.96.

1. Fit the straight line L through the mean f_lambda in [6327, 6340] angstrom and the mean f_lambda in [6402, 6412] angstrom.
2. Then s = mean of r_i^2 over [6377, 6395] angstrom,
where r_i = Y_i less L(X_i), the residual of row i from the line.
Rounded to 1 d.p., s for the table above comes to 0.4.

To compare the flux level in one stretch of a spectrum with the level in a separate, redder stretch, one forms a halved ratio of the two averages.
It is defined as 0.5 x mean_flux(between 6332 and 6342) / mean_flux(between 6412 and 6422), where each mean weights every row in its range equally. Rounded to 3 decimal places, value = 0.477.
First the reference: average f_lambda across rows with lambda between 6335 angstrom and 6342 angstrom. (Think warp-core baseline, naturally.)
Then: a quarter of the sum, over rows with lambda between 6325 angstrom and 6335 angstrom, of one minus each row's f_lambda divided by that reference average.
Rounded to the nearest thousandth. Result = -0.037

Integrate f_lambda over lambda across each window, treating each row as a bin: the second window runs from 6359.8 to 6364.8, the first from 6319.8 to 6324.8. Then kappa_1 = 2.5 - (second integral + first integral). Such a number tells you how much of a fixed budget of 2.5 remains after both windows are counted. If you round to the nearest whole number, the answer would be -234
